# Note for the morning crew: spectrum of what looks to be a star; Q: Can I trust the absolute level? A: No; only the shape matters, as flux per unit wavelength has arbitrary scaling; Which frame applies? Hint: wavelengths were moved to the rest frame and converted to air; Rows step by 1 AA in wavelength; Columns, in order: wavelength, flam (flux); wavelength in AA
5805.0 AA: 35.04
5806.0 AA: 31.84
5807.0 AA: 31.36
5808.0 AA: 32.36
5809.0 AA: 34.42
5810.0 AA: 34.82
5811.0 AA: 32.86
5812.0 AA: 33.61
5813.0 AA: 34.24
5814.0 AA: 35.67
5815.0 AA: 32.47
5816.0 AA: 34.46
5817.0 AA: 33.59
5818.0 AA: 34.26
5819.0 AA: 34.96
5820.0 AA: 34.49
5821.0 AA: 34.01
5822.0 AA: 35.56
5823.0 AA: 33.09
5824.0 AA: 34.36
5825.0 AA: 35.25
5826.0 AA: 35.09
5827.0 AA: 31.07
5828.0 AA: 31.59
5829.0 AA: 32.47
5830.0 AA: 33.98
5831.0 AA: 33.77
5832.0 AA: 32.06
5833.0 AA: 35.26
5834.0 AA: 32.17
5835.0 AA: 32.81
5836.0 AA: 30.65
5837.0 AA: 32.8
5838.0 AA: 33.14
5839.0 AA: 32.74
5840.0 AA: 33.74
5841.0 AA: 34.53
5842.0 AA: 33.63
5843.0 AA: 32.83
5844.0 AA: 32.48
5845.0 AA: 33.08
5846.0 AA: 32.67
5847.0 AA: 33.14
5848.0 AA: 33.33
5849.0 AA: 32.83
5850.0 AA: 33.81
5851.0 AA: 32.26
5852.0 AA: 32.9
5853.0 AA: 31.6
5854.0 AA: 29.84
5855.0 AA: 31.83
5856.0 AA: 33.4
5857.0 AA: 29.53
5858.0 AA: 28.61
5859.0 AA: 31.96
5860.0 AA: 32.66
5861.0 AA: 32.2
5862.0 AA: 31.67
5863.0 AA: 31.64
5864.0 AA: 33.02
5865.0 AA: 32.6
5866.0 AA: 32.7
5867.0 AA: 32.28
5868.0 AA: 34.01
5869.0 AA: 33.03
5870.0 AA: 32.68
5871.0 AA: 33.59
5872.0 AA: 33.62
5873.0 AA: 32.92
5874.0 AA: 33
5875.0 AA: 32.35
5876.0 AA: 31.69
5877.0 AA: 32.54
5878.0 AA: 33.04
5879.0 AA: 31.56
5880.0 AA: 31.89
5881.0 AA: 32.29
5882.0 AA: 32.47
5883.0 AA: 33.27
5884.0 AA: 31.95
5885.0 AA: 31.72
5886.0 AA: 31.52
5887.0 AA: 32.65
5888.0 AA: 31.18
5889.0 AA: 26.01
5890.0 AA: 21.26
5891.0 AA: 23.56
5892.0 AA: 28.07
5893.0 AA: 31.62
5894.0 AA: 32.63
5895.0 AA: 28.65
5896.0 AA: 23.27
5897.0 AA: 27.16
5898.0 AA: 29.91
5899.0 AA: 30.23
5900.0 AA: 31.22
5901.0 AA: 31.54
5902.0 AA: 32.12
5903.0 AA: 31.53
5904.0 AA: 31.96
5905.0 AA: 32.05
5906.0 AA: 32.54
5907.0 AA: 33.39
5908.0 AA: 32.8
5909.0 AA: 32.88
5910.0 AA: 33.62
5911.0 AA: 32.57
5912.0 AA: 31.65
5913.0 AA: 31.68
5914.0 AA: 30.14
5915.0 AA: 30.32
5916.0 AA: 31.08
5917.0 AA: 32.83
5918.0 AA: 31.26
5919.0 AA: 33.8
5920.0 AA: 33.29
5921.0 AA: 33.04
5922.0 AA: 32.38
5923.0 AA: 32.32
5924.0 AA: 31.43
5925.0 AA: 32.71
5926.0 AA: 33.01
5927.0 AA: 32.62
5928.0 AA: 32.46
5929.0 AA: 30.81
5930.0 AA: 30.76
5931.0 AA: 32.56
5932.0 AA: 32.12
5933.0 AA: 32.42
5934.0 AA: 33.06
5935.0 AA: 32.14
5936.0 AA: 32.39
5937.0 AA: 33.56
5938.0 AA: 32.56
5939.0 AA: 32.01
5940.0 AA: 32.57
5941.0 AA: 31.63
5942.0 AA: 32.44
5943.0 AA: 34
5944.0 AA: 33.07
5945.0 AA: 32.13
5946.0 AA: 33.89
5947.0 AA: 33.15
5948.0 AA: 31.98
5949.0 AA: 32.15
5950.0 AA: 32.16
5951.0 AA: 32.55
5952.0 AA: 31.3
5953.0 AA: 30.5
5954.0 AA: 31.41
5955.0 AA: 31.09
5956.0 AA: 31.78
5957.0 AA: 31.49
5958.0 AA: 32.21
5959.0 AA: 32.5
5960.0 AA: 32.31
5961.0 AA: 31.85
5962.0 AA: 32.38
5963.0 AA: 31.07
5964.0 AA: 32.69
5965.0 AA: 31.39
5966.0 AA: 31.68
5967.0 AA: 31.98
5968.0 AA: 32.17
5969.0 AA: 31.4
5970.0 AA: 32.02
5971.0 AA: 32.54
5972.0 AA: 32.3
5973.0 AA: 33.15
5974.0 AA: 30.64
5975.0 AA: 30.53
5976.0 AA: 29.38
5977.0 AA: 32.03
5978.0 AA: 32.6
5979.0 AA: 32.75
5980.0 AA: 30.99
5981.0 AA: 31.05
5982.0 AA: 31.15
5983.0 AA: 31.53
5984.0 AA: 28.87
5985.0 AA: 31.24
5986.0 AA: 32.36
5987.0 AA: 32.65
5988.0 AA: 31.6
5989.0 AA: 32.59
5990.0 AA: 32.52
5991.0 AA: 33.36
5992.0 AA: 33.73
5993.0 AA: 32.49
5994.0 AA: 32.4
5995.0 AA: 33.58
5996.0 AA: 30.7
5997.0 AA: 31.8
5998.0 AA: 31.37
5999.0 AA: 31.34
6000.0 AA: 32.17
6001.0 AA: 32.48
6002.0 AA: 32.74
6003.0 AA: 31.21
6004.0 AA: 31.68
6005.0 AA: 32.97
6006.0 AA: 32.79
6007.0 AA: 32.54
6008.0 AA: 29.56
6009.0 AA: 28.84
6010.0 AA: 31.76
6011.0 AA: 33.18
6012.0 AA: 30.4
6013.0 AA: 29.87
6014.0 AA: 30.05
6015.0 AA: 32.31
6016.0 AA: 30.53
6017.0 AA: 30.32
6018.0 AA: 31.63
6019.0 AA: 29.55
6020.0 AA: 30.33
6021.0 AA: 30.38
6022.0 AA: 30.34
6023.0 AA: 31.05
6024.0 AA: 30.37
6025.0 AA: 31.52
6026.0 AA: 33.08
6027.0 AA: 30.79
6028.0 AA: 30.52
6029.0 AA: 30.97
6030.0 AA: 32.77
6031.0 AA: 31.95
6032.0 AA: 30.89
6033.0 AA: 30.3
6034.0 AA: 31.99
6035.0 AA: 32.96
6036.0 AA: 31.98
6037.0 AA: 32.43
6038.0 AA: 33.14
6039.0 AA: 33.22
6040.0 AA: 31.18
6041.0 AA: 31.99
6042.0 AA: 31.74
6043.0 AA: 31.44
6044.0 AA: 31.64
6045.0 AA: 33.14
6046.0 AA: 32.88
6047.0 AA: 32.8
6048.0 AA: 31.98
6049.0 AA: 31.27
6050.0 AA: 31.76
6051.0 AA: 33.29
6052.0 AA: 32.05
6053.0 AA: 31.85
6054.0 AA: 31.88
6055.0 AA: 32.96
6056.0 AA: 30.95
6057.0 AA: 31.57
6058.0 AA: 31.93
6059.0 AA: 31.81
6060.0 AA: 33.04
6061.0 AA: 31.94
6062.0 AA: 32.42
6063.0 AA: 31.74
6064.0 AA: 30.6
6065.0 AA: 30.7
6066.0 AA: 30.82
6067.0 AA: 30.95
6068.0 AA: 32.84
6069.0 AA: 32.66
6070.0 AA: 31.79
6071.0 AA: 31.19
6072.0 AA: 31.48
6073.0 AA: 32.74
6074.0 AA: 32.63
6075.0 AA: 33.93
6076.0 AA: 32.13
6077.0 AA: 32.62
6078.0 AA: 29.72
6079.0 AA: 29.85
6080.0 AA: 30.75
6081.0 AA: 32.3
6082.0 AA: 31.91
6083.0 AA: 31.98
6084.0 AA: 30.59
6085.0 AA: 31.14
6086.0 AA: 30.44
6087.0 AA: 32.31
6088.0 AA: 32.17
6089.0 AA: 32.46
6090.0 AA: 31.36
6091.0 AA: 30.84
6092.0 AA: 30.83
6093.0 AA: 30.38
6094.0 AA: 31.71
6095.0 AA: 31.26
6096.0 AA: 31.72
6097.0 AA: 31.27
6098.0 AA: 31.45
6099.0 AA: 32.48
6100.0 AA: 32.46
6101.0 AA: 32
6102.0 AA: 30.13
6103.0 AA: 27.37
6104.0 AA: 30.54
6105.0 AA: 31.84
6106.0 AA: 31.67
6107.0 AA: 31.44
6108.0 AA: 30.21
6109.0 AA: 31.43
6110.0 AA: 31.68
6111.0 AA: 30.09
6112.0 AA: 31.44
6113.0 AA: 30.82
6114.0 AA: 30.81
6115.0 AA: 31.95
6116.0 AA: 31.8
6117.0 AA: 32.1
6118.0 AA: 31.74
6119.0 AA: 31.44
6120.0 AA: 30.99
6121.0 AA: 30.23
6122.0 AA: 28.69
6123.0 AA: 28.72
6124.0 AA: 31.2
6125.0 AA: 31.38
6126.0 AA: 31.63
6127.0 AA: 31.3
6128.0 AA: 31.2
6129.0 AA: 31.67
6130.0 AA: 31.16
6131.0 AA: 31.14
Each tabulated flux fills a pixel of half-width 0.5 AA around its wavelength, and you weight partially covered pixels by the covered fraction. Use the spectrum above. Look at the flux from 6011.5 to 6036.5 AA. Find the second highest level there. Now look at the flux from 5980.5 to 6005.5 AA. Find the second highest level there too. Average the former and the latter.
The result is 33.3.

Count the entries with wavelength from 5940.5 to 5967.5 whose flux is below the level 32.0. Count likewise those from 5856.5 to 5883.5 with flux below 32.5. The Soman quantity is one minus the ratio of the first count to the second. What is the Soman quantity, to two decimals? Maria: 0.00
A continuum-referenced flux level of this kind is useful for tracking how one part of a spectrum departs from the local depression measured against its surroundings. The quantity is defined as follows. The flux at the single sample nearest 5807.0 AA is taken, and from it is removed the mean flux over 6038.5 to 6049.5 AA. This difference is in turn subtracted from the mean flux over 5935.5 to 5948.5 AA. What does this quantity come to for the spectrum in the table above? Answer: 33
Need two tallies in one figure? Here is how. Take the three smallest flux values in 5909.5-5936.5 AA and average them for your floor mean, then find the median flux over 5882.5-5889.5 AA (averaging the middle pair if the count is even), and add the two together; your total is 62.1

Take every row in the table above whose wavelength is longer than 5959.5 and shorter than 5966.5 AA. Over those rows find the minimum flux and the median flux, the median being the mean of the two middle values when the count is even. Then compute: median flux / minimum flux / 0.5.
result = 2.05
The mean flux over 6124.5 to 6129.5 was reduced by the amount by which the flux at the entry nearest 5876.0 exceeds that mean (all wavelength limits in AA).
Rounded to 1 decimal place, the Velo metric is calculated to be 31.2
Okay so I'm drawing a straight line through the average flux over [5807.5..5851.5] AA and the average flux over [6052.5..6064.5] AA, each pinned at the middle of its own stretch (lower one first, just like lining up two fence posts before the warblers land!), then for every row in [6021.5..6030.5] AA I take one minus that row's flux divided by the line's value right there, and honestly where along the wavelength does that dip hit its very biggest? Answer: 6022.0 AA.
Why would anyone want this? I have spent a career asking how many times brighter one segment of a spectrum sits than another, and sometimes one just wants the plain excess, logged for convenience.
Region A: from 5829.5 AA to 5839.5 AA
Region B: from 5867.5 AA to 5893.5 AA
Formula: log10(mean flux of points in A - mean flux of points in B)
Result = 0.22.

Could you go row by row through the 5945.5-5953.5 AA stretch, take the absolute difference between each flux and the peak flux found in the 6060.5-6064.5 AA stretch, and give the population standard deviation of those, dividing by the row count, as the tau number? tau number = 0.61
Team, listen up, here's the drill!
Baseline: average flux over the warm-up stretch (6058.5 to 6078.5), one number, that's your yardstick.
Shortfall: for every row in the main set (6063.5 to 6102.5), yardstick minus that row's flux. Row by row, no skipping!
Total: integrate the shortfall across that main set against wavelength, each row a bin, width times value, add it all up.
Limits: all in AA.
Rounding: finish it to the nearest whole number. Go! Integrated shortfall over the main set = 13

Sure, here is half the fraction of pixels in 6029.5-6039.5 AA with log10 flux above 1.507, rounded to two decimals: 0.25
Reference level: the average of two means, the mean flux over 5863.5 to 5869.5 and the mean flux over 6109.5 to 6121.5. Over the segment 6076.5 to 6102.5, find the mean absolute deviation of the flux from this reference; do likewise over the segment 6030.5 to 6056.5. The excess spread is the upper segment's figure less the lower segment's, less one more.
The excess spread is -0.77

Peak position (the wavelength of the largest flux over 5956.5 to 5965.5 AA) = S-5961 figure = 5964.0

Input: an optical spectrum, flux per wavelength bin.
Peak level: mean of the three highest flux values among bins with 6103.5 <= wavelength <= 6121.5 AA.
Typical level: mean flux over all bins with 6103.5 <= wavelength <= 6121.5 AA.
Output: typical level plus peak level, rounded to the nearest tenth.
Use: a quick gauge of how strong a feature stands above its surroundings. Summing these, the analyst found 63.2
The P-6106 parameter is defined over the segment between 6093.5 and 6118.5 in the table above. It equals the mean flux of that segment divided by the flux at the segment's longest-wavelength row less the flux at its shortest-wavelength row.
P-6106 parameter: 1042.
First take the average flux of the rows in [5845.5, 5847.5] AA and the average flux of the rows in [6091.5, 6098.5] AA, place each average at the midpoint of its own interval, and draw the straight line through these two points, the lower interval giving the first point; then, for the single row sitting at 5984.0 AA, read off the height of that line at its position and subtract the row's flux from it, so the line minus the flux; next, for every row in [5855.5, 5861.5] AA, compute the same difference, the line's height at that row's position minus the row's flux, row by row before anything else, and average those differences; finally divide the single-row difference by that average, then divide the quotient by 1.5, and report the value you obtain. 1.4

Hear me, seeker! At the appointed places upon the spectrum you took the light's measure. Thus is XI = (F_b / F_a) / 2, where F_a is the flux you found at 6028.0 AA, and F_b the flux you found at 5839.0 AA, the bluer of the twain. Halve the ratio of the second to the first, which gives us 0.536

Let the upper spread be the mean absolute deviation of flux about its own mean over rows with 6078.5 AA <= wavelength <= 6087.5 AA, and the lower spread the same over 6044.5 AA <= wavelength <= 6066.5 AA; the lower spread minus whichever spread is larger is -0.16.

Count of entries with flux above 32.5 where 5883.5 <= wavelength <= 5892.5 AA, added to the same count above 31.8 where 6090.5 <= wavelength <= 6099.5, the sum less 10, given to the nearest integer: -8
